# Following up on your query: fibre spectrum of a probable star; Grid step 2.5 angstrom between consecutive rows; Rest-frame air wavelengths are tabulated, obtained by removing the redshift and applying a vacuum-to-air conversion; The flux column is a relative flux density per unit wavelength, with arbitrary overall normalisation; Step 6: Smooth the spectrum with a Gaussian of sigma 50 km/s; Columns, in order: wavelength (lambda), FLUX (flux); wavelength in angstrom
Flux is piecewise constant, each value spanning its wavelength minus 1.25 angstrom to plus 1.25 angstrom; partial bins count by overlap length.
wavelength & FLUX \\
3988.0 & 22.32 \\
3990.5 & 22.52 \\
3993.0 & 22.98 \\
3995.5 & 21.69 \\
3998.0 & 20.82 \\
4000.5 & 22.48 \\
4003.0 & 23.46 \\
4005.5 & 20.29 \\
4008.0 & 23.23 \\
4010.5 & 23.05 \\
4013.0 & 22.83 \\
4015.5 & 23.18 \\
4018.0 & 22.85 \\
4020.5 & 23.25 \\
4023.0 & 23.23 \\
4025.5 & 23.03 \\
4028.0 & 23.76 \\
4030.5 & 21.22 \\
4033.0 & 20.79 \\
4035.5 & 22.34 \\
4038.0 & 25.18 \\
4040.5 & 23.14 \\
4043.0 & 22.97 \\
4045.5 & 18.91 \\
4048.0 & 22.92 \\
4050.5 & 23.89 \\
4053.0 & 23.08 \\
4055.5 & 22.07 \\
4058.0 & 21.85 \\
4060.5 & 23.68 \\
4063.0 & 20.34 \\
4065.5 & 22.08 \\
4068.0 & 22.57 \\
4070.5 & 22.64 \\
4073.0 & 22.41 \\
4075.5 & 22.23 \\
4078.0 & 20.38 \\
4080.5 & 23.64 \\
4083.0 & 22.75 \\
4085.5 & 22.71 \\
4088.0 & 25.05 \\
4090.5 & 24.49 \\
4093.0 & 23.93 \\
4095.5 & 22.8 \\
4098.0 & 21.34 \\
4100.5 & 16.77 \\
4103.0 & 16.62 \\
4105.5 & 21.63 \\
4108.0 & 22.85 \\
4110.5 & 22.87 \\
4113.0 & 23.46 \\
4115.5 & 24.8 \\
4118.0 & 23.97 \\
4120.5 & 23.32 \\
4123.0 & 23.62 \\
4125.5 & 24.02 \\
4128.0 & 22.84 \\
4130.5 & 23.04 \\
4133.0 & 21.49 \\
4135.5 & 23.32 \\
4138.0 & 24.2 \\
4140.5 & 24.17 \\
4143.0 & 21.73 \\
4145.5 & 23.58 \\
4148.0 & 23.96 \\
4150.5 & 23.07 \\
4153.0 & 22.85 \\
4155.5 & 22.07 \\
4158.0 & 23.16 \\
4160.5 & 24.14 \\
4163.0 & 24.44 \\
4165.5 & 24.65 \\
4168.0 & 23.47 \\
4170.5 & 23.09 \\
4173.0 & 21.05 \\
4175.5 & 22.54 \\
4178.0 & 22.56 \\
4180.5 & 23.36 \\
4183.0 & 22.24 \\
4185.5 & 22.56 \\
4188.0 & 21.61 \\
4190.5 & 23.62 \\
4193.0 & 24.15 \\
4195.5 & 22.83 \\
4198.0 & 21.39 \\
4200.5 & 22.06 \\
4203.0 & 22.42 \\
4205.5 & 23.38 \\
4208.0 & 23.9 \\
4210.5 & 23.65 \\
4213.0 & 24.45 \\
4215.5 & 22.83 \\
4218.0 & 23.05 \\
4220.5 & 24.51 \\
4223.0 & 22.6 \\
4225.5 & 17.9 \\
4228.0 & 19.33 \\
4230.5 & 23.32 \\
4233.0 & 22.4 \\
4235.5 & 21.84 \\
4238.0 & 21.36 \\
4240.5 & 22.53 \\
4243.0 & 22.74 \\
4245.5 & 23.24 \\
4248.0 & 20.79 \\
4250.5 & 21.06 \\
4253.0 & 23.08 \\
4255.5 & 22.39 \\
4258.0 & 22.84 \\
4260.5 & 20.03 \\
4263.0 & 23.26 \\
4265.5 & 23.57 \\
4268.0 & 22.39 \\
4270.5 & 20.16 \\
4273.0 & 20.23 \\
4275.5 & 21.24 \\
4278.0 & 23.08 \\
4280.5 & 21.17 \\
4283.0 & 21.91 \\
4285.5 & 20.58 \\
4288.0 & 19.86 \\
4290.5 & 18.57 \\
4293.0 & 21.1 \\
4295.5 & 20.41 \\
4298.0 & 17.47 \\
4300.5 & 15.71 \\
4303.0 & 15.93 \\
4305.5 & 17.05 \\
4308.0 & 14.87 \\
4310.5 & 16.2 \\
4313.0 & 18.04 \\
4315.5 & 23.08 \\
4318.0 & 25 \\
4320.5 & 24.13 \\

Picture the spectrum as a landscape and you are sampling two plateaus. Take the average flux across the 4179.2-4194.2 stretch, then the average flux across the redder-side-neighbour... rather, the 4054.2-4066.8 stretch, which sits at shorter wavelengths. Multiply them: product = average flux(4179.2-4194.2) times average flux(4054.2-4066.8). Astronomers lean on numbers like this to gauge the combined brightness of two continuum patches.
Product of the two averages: 504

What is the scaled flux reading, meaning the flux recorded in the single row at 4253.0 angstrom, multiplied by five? 115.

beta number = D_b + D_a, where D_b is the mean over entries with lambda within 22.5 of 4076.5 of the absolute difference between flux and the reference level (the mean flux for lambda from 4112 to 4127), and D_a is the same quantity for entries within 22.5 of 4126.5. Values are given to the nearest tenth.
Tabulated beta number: 2.3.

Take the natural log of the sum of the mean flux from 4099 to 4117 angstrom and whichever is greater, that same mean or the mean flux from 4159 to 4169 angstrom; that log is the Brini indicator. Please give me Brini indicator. 3.82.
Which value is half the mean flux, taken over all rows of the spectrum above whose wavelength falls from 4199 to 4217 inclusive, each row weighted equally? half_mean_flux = 11.6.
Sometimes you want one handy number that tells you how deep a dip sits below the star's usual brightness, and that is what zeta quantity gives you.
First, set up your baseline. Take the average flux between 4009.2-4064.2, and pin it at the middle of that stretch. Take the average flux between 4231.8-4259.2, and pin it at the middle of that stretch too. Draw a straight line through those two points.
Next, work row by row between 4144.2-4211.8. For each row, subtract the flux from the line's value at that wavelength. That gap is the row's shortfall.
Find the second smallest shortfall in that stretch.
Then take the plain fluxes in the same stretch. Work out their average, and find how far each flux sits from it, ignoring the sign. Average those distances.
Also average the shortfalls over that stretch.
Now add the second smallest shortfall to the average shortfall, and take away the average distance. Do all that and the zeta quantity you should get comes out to -3.5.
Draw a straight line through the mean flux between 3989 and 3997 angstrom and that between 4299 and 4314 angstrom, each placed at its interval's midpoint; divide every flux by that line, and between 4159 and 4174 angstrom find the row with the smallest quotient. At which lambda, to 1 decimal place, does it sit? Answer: 4173.0 angstrom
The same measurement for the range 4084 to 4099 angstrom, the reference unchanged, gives 4098.0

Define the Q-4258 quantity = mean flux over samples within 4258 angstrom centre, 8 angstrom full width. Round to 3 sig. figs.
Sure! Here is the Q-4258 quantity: 21.8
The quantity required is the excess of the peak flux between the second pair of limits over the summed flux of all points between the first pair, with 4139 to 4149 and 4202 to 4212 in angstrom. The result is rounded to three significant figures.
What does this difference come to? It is -69.5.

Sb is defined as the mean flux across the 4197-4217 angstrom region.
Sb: 23.0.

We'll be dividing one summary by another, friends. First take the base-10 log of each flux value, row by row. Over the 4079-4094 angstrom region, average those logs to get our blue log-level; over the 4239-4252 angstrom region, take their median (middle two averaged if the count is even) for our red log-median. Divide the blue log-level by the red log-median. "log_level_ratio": 1.02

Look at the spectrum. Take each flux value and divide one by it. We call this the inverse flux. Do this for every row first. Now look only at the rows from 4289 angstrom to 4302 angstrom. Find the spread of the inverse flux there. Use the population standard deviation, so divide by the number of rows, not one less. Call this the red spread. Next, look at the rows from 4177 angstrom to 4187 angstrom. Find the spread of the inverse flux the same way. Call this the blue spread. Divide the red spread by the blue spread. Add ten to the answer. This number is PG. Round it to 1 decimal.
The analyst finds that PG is 17.4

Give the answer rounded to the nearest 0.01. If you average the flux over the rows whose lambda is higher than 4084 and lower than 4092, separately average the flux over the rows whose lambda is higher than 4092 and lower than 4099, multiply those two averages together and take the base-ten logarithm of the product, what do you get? 2.74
